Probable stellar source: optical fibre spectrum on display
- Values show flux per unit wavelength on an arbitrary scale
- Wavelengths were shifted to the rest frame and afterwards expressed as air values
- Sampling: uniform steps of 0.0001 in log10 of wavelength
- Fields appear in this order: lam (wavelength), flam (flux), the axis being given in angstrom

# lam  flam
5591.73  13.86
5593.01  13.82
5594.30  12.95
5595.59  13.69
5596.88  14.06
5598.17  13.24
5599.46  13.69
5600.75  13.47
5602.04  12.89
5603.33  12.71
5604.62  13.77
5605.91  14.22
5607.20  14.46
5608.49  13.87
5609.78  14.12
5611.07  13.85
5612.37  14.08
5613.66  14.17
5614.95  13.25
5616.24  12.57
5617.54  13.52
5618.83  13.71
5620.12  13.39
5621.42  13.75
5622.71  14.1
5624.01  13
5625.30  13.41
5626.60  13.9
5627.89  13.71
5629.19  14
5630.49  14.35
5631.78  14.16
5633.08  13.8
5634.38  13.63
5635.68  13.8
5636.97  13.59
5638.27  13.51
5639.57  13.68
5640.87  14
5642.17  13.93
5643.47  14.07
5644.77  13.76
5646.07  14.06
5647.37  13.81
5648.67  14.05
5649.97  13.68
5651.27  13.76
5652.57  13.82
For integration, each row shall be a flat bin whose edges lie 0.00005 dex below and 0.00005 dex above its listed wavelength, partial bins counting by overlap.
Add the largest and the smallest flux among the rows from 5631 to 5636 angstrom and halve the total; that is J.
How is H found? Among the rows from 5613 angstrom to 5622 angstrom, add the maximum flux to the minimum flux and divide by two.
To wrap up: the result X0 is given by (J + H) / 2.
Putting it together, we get 13.6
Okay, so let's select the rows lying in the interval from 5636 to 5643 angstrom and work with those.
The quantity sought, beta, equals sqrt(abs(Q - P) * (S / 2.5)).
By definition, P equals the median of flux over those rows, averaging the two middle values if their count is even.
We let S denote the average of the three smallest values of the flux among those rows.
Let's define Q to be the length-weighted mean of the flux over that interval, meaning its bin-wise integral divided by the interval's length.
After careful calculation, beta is 0.64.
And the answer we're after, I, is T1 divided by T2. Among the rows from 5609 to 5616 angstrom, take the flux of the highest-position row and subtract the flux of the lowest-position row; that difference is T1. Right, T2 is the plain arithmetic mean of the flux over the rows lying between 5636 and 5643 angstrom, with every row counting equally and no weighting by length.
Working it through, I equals -0.063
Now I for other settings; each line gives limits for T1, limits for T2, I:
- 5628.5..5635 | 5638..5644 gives -0.027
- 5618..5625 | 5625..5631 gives -0.051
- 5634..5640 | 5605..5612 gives 0.004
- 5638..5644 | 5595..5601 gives 0.041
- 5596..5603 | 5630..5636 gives -0.084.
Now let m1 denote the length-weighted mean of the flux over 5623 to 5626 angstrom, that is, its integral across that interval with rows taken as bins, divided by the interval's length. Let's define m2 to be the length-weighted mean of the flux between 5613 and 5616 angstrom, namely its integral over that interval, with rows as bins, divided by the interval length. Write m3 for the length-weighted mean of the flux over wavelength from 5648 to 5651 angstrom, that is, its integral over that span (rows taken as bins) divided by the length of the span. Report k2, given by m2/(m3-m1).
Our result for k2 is 24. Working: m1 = 13.3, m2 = 13.6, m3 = 13.9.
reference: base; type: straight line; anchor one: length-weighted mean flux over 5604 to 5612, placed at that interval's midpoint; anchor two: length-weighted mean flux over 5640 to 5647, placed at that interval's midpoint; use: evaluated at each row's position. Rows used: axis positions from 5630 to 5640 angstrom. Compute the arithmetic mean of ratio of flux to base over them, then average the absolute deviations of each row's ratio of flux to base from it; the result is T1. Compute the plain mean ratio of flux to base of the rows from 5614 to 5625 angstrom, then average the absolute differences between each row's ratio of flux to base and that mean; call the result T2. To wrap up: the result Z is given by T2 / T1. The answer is 1.7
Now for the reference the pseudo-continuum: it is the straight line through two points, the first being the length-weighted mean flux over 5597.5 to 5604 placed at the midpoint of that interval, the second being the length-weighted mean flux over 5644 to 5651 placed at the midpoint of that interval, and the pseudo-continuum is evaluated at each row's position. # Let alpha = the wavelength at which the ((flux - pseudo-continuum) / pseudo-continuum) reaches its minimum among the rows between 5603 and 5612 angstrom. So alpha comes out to 5603.33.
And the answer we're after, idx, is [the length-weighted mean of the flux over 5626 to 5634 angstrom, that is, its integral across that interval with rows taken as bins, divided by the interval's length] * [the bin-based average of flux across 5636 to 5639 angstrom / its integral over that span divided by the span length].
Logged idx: 190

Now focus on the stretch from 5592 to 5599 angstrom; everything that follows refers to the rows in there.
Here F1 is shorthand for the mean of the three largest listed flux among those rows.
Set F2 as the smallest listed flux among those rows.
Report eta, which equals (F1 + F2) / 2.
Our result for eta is 13.40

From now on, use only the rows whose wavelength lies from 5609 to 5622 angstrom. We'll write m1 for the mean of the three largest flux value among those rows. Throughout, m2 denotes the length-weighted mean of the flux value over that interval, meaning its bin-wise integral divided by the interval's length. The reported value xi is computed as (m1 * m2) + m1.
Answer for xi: 207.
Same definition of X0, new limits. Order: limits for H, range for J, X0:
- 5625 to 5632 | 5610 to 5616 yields 13.8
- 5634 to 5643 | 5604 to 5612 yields 13.9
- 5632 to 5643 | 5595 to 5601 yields 13.7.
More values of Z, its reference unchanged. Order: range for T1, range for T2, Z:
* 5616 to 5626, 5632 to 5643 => 0.4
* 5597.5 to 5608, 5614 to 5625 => 0.7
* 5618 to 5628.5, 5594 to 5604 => 1.4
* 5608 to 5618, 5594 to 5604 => 0.9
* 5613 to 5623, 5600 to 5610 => 1.3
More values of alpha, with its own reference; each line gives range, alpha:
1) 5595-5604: 5603.33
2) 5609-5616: 5614.95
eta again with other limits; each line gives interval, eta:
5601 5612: 13.49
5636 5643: 13.69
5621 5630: 13.50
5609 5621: 13.35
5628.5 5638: 13.88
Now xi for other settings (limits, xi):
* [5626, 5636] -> 211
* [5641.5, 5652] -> 209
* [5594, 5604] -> 198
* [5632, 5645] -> 207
